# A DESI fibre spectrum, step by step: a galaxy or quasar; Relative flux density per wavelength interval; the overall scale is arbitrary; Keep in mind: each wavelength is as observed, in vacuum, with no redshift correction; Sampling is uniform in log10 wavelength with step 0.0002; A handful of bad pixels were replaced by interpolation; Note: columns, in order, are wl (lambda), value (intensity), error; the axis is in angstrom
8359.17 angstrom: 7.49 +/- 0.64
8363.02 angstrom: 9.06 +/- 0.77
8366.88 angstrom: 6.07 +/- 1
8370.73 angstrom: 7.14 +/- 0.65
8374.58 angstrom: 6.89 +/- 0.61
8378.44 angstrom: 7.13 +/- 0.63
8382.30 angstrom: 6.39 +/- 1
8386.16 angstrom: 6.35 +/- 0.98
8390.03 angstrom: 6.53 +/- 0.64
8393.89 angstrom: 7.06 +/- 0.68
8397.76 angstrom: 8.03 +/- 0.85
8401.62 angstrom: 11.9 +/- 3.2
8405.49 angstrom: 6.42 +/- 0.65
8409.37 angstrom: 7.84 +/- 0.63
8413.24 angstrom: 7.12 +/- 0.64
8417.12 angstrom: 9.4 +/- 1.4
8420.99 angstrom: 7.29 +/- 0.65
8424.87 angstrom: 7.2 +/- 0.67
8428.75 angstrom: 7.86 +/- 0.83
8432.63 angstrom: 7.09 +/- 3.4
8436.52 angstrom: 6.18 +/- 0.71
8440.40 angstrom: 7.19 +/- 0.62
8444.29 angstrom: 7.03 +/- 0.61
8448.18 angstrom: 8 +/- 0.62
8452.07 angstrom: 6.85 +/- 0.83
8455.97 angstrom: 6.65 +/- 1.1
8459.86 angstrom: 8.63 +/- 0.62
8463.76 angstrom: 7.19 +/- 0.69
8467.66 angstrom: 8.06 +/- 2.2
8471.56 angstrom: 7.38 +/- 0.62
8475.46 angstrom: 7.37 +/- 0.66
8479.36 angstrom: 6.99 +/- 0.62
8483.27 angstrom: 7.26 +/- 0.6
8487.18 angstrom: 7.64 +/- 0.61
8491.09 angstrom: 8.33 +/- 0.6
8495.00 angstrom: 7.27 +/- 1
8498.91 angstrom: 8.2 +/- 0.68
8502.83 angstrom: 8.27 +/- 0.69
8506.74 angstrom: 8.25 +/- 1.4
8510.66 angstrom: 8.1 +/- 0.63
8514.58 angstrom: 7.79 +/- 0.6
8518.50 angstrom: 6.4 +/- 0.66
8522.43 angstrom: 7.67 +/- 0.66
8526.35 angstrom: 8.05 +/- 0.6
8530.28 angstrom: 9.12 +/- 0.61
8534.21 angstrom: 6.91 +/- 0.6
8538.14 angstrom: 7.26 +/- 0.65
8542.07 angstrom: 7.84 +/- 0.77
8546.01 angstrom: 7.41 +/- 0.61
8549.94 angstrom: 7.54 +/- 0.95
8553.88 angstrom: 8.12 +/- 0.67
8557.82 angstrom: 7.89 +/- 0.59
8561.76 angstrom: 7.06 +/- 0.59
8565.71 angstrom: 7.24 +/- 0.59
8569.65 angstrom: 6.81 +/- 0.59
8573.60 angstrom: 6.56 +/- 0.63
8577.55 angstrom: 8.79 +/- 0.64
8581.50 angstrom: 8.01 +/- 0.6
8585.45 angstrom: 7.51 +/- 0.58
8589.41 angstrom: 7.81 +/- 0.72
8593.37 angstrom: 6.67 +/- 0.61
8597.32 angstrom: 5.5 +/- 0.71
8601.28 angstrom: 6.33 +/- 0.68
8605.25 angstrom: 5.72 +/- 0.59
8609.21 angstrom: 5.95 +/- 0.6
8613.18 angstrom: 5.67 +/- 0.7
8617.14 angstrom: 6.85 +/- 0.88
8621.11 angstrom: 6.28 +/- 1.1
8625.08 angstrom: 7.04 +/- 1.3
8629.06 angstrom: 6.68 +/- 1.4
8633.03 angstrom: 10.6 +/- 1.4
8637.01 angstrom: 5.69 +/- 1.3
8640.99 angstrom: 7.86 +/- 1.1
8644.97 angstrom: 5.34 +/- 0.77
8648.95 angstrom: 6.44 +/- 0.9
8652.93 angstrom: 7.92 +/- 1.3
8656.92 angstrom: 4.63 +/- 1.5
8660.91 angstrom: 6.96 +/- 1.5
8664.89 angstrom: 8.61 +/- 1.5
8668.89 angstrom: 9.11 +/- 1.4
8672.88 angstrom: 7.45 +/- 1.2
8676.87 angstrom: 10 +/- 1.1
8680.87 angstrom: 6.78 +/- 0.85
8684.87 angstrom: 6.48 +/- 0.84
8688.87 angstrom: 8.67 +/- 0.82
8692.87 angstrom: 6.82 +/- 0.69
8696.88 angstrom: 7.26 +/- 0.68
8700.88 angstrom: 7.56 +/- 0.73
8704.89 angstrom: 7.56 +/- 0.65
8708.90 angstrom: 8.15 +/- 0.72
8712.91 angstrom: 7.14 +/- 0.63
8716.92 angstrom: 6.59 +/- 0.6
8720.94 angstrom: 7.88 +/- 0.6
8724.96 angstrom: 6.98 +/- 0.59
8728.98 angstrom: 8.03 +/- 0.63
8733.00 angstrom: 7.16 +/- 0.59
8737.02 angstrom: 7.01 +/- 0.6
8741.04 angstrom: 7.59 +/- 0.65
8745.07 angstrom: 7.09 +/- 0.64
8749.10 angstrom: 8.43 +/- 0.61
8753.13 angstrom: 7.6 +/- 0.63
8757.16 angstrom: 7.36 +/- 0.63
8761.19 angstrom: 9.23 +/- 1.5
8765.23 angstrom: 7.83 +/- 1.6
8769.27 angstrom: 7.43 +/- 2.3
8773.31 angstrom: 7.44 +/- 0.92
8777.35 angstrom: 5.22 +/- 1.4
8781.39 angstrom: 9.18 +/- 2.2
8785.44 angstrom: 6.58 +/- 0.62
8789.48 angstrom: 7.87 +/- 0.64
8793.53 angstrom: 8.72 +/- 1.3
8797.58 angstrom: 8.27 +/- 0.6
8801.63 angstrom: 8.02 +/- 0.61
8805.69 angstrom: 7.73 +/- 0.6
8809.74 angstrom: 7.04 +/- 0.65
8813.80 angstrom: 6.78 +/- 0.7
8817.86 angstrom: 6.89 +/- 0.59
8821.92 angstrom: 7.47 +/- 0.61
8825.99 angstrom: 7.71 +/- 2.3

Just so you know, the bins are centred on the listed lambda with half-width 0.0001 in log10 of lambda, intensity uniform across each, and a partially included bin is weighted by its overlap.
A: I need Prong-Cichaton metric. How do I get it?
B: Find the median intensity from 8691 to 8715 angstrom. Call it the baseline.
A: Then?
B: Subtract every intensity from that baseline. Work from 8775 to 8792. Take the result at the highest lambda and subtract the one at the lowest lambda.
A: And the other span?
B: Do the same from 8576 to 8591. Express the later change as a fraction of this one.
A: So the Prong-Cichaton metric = -2.7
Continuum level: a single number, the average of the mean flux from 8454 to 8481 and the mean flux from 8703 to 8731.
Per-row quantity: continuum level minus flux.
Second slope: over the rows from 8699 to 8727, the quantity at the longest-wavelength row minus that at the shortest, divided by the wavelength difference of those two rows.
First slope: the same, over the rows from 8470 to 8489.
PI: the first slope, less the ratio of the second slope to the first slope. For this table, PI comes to 1.4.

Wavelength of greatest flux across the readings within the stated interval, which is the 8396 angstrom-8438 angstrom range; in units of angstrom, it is 8401.62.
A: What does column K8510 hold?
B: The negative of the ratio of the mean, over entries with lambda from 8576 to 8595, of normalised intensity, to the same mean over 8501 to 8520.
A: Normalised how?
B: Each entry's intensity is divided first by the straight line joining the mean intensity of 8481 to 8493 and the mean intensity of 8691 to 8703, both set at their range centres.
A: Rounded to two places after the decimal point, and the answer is -1.02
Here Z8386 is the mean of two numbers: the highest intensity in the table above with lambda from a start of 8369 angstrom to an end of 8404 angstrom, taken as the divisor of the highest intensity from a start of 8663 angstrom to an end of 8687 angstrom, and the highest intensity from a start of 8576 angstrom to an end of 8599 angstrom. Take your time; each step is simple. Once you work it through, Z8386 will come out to 4.8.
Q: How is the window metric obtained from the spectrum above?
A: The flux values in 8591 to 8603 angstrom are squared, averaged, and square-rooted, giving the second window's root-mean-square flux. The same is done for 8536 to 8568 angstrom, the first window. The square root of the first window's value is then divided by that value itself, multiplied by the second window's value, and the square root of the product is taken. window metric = 1.50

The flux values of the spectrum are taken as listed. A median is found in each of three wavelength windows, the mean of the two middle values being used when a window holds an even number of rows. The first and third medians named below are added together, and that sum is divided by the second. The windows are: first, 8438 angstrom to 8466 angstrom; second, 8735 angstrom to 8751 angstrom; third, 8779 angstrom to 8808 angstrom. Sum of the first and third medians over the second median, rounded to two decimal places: 2.07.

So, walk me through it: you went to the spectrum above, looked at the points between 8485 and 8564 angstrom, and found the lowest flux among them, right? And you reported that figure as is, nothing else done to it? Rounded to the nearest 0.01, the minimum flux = 6.40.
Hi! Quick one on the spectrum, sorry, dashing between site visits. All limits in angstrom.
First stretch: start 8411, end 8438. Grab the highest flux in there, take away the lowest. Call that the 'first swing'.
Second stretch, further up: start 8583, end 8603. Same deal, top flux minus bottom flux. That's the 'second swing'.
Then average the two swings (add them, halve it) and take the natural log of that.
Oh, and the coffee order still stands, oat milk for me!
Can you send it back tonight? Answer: 1.02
